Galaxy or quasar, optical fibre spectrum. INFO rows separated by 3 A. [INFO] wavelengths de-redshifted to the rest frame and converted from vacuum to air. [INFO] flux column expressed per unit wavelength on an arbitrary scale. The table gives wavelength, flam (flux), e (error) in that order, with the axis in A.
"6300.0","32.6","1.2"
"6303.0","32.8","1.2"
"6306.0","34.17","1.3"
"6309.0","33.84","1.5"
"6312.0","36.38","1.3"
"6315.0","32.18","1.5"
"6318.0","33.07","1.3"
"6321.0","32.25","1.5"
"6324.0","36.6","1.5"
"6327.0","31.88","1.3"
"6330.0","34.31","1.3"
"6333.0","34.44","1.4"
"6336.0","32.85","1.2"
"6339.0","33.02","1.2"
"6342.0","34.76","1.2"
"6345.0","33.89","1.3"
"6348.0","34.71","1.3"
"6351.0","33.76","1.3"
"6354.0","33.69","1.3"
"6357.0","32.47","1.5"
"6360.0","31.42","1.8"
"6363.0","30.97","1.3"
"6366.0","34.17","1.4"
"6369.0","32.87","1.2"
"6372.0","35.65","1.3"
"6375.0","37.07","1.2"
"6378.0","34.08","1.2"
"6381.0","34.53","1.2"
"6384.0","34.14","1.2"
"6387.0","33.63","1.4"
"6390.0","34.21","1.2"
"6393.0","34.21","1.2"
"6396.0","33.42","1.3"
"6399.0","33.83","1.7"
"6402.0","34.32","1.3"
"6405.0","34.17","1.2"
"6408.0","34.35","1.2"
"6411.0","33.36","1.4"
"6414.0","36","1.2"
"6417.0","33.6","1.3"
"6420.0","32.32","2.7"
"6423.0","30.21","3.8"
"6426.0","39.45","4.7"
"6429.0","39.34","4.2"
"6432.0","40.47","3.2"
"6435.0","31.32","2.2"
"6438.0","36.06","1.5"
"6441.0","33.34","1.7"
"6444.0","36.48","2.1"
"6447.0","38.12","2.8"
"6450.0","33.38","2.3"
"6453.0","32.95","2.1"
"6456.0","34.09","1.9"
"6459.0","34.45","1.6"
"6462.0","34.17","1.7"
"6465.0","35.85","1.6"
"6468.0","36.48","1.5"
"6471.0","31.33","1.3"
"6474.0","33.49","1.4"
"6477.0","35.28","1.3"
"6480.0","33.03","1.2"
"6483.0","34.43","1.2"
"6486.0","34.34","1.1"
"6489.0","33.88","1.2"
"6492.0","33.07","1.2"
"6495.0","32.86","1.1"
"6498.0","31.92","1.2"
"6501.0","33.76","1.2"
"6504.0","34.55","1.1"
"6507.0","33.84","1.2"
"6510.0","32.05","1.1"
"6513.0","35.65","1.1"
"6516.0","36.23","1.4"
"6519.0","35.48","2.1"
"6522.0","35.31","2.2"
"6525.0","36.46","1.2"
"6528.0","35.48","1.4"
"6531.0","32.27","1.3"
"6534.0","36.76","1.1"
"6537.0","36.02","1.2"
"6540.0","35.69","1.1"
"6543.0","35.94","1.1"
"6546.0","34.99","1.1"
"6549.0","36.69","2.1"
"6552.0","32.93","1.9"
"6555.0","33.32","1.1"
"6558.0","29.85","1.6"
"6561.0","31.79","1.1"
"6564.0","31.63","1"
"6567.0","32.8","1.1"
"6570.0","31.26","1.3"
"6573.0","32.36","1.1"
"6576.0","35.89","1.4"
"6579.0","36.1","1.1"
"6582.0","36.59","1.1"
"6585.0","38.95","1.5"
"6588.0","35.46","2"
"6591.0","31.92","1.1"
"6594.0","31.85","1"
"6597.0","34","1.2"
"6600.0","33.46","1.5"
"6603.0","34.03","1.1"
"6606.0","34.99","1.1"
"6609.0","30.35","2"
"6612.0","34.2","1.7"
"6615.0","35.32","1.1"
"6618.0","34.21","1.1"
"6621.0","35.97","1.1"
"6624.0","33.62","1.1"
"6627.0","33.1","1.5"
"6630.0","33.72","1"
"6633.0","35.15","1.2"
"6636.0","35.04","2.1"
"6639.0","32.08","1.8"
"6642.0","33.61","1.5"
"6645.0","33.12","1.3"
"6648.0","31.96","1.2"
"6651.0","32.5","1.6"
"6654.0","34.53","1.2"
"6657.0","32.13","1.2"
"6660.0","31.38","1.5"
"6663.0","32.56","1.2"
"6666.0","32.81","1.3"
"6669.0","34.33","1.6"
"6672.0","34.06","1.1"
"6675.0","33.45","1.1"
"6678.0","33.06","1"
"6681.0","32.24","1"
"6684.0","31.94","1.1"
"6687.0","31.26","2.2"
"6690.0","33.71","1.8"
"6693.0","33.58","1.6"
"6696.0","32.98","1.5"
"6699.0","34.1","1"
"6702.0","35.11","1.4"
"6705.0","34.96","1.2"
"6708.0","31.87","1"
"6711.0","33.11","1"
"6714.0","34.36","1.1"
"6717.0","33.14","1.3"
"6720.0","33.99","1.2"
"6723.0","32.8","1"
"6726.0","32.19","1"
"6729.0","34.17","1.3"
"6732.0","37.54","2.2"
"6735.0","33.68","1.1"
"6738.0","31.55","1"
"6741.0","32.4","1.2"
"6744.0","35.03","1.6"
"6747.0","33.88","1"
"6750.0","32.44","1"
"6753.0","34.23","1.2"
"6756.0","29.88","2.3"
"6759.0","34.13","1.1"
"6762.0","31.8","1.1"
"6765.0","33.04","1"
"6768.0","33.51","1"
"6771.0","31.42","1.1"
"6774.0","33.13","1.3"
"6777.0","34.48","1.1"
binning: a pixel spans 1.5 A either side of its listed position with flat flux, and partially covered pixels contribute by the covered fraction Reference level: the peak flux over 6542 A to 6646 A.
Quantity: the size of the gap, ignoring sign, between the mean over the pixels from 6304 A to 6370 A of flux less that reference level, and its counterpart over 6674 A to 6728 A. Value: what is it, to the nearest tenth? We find 0.3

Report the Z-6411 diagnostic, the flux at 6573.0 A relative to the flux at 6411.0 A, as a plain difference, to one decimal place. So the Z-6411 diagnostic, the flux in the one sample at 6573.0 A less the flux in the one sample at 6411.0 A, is -1.0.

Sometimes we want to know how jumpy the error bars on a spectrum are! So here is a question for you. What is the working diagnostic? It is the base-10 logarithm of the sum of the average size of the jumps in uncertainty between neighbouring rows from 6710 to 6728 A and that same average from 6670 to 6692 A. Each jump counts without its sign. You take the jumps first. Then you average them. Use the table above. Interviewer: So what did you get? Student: -0.39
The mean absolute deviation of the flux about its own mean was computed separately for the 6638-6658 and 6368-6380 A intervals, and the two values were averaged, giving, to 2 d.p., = 1.11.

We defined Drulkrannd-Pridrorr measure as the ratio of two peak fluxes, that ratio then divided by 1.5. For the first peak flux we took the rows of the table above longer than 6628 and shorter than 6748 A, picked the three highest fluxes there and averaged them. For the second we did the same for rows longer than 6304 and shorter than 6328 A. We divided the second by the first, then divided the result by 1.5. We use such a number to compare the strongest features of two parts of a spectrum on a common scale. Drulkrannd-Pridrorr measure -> 0.66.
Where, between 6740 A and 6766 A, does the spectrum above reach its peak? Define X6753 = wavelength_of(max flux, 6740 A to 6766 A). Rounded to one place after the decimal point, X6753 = 6744.0 A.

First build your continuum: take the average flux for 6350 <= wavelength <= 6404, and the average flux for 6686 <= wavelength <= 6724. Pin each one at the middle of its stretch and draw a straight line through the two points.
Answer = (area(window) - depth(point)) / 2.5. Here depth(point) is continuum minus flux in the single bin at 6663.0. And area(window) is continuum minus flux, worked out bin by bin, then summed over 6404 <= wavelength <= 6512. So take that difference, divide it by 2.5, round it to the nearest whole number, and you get -10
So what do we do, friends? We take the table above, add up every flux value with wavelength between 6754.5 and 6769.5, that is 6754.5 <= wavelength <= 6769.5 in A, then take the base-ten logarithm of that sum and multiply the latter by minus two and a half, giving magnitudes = -5.53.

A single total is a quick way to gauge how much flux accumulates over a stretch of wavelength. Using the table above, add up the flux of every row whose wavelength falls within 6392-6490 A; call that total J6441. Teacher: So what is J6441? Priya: 1142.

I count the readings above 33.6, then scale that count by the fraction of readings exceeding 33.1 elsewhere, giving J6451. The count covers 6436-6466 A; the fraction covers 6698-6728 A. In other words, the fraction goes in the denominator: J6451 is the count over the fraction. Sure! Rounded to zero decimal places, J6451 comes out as 10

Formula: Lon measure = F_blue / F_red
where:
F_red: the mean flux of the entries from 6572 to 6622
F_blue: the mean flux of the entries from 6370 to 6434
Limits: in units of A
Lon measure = 1.01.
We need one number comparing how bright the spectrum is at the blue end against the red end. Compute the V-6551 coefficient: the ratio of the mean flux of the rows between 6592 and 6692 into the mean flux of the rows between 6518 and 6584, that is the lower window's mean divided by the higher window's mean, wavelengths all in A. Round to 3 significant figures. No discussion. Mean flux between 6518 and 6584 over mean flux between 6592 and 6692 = 1.03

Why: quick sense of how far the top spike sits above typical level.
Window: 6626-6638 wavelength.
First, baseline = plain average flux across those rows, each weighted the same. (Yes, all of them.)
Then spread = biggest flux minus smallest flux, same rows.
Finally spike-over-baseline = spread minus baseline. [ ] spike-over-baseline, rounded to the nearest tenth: -32.2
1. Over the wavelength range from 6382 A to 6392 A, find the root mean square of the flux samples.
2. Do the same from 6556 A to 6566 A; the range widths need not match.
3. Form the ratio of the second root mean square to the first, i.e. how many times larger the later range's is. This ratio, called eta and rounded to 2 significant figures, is 0.91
